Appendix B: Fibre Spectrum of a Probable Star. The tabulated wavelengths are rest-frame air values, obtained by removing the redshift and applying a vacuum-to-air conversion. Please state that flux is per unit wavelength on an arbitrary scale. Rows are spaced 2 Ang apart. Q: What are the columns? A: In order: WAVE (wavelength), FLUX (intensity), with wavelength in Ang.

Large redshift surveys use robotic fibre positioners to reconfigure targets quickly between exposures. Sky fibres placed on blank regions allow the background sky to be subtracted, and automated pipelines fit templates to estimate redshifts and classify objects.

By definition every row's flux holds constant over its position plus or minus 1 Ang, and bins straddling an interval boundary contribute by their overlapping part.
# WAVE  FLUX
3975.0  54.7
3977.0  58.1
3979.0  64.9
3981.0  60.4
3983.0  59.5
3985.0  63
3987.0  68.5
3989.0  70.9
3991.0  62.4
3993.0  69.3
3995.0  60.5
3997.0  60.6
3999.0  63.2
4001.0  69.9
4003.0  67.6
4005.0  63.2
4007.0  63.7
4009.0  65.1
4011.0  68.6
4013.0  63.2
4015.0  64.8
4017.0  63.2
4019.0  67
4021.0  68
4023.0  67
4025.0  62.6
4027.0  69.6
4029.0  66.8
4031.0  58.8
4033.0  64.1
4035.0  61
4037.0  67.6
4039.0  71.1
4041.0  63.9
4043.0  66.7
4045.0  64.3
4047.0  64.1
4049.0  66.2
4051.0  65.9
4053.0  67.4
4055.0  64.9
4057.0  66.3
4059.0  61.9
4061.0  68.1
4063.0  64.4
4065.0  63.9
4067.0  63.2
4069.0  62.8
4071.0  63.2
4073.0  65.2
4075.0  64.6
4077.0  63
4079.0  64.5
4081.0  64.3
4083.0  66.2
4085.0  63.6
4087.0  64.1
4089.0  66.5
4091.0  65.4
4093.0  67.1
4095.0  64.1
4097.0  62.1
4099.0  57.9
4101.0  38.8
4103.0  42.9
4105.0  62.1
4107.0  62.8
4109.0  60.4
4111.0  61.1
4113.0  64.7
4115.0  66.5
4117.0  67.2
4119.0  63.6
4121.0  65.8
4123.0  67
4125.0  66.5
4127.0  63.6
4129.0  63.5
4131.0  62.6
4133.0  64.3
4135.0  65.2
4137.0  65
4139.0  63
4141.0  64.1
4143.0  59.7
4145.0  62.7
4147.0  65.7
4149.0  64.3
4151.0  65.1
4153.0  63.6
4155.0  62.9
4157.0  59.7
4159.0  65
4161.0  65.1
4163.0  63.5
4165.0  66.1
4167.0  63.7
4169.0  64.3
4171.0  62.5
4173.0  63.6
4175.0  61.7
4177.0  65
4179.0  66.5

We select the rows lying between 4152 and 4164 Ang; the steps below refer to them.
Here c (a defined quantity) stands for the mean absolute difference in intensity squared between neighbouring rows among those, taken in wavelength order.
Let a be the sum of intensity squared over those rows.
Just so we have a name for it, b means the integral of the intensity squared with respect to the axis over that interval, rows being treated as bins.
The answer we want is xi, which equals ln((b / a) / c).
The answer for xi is -4.9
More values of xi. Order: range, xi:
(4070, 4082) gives -4.3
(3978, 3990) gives -5.4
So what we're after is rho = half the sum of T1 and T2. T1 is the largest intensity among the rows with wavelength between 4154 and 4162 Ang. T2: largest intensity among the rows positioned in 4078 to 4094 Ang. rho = 66.1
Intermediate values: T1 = 65.1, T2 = 67.1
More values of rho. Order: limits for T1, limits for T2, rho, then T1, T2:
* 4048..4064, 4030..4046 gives 69.6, 68.1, 71.1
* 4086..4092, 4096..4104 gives 64.3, 66.5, 62.1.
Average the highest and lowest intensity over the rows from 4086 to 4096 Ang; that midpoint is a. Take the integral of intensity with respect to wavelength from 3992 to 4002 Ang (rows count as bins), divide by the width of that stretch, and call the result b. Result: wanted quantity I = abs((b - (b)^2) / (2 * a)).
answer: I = 31.4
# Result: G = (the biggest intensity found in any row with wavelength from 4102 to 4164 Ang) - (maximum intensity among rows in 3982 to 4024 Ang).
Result -4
